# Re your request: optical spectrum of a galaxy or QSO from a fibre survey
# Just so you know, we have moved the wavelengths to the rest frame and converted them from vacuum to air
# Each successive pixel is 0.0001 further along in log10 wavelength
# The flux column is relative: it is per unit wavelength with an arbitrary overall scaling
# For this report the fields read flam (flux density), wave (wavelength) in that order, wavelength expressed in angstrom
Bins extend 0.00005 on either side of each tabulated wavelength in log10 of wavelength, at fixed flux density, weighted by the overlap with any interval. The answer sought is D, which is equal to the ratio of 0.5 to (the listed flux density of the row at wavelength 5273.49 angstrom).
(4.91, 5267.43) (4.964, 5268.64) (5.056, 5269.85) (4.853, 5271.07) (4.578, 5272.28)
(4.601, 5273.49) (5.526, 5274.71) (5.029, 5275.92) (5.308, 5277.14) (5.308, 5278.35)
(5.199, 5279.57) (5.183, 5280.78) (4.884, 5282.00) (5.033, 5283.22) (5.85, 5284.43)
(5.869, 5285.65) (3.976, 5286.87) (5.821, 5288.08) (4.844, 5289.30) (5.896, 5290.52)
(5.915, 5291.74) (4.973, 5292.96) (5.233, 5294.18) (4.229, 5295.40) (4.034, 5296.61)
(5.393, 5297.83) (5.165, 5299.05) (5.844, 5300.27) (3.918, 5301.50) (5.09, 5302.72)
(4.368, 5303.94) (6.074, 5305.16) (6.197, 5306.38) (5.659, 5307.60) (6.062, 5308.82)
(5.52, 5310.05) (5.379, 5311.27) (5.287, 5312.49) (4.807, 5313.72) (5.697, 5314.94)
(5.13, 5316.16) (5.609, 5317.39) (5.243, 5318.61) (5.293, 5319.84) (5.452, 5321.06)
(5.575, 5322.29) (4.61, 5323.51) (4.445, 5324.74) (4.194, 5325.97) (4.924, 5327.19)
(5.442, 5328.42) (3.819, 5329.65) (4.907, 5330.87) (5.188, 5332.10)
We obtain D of 0.1087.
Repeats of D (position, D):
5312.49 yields 0.0946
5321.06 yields 0.0917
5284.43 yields 0.0855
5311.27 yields 0.0930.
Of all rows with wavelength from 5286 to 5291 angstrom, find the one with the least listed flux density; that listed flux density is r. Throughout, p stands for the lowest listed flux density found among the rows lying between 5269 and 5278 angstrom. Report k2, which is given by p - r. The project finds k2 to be 0.60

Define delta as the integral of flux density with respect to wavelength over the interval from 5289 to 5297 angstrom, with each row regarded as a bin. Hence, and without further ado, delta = 40.4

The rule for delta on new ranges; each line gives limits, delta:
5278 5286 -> 42.5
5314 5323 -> 48.6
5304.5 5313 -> 48.8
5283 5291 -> 42.7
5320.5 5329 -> 42.0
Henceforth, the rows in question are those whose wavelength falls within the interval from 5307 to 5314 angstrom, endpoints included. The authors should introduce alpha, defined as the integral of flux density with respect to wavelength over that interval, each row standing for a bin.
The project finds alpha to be 38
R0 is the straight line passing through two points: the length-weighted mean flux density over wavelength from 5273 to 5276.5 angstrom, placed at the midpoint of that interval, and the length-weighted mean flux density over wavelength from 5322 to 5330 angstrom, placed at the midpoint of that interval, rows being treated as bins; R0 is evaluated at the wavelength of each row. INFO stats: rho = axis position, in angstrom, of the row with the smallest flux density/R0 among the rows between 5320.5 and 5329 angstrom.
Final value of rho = 5325.97 angstrom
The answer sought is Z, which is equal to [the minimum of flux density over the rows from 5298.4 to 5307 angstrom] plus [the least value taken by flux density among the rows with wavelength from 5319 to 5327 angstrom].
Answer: 8.1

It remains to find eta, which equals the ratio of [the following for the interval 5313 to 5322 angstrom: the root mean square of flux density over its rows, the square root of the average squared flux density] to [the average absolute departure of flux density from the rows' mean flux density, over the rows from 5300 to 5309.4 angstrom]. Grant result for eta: 7.5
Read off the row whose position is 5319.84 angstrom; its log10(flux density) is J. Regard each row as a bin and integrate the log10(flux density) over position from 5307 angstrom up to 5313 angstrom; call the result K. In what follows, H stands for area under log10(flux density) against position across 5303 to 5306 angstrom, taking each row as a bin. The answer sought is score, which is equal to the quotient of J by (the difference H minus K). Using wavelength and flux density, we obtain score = -0.3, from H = 2.16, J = 0.724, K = 4.48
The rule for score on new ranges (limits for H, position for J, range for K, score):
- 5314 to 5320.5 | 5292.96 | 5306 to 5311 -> 0.8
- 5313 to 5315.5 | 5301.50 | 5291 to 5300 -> -0.1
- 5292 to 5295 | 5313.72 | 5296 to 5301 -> -0.5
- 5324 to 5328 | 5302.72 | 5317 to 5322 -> -0.7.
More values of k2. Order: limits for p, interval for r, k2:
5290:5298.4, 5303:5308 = -0.33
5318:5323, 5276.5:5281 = 0.06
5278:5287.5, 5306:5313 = -1.31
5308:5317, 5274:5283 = -0.08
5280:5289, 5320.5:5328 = -0.22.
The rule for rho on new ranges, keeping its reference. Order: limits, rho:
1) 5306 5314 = 5313.72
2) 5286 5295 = 5286.87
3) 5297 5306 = 5301.50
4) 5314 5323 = 5316.16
